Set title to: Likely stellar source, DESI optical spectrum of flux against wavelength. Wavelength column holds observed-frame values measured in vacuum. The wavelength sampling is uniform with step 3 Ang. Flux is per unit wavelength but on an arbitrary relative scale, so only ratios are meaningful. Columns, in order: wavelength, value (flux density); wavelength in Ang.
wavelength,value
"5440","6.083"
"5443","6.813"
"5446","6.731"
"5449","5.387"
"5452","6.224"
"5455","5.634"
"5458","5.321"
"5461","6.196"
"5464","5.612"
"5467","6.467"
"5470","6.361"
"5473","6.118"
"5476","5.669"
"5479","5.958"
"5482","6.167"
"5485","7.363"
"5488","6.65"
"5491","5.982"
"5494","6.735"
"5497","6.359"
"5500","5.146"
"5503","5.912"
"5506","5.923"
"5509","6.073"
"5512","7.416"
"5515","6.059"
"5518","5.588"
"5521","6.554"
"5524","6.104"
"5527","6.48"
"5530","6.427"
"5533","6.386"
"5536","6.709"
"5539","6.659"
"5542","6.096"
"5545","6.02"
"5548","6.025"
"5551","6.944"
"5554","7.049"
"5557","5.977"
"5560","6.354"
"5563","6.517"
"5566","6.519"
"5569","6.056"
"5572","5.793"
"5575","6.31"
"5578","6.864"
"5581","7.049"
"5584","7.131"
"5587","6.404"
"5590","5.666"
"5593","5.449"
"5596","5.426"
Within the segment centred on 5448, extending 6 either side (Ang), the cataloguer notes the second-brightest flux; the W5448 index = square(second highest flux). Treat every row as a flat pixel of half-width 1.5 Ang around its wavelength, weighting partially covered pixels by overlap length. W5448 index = 45.3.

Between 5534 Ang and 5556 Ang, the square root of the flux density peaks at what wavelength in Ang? 5554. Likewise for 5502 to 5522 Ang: 5512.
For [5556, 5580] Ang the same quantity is 5578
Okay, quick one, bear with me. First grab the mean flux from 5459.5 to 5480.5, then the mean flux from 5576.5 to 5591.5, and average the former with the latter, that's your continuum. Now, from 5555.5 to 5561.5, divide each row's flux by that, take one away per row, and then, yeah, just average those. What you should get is -0.027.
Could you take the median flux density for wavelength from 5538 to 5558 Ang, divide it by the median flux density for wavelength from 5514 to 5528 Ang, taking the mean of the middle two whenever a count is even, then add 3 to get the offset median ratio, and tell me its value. 4.00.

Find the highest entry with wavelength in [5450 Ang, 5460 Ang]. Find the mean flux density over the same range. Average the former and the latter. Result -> 6.0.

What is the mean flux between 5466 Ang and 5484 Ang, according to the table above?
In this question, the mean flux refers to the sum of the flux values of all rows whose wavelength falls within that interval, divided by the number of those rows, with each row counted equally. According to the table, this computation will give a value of 6.1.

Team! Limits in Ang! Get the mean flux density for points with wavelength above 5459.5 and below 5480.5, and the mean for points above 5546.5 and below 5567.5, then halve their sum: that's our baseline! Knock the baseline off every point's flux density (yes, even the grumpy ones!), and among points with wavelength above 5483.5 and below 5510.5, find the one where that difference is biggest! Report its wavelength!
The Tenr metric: 5485 Ang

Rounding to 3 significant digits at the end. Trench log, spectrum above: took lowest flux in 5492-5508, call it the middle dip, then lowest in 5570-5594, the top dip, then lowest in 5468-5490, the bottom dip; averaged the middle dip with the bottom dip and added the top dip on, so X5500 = 10.9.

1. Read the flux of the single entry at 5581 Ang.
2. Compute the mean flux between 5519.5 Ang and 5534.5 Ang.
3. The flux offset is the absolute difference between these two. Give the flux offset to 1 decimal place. 0.7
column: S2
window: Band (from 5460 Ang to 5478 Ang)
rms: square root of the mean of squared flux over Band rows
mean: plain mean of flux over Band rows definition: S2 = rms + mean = 12.1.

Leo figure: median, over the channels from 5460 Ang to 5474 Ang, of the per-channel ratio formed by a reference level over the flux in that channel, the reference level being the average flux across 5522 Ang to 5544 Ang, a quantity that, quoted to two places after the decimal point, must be 1.03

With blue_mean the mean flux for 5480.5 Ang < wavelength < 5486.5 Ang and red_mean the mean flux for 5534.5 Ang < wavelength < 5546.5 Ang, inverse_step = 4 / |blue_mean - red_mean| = 10.2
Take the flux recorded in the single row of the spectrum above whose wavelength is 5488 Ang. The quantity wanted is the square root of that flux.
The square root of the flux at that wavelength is 2.58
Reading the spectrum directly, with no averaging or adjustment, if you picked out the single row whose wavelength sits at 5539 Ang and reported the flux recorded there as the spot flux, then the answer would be 6.659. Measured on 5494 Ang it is 6.735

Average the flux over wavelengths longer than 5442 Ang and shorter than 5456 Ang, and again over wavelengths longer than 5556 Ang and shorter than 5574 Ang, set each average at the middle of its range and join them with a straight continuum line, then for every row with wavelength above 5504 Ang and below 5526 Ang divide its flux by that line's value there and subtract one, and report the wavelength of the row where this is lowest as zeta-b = 5518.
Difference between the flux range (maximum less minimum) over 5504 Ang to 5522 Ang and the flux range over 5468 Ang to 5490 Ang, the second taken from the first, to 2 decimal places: 0.13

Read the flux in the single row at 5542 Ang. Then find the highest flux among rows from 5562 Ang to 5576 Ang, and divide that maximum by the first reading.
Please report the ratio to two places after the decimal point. 1.07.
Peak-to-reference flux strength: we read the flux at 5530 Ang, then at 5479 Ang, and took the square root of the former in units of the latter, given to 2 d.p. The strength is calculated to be 1.04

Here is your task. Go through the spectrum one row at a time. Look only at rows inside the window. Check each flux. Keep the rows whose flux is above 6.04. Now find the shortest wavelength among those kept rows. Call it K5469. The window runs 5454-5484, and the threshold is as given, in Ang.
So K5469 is 5461 Ang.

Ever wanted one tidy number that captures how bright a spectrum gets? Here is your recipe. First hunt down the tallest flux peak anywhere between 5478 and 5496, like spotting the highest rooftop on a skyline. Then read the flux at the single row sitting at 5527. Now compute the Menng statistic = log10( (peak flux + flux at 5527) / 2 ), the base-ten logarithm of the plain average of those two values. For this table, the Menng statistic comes 0.840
